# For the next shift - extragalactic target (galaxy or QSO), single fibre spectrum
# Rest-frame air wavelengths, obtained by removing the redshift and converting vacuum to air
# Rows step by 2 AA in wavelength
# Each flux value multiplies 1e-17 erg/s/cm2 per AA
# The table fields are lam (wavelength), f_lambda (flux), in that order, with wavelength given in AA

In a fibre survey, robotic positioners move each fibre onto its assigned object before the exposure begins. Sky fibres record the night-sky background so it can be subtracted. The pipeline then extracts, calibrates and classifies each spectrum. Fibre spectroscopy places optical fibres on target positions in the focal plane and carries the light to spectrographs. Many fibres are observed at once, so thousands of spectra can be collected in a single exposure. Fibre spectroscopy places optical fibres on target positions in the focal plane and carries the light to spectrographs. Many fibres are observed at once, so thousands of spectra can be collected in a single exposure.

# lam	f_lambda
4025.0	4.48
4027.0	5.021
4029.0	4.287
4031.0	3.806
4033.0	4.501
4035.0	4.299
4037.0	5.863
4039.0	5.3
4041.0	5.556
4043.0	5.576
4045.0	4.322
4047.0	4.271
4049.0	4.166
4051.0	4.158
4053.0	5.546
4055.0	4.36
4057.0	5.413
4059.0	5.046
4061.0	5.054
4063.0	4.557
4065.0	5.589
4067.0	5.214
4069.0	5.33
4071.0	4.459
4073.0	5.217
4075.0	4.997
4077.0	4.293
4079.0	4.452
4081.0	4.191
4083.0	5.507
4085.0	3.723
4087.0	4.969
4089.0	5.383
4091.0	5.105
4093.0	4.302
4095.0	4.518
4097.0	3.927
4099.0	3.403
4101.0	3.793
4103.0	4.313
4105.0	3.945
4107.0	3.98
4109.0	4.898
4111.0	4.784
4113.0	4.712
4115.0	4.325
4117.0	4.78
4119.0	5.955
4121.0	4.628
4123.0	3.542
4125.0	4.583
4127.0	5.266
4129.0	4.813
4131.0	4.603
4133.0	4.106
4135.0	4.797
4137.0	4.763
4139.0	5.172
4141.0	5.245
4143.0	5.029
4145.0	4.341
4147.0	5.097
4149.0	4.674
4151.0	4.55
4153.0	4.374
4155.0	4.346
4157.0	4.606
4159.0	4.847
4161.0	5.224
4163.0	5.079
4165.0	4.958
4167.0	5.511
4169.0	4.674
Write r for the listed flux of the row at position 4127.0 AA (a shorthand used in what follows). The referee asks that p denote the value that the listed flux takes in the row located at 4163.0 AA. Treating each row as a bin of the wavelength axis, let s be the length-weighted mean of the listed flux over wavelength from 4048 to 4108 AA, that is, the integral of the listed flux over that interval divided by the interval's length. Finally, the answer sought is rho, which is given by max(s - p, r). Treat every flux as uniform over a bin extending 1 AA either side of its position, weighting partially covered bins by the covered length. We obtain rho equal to 5.27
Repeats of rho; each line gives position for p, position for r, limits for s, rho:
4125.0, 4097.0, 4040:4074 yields 3.93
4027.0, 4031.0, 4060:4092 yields 3.81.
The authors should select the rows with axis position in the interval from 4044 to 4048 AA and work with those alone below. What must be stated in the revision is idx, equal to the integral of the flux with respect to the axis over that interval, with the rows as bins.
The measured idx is 17.2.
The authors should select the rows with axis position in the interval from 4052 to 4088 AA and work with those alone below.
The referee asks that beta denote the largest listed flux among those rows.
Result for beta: 5.589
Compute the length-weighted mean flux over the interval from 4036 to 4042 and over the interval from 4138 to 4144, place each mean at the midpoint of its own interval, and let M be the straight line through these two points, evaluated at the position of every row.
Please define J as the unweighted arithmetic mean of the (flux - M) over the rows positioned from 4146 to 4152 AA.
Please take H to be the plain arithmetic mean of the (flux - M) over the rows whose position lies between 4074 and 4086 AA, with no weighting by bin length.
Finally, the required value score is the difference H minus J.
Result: -0.53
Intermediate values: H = -0.88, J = -0.3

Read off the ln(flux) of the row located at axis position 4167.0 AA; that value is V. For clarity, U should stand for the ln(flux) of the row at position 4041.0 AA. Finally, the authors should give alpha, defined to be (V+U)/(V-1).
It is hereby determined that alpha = 4.8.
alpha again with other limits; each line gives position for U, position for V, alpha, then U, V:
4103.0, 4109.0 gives 5.2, 1.46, 1.59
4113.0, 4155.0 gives 6.4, 1.55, 1.47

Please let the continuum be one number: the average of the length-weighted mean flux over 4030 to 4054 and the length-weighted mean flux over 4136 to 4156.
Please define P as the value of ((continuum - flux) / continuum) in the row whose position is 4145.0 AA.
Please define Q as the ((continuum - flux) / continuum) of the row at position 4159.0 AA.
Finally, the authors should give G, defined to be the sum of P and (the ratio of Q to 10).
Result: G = 0.088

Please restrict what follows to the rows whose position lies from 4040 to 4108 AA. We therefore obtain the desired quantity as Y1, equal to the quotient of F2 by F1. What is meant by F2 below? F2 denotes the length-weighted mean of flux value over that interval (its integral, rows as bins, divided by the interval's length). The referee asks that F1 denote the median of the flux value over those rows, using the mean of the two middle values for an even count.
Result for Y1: 1.039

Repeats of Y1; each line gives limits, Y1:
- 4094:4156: 0.990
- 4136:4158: 1.015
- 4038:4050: 1.011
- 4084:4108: 1.034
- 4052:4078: 0.990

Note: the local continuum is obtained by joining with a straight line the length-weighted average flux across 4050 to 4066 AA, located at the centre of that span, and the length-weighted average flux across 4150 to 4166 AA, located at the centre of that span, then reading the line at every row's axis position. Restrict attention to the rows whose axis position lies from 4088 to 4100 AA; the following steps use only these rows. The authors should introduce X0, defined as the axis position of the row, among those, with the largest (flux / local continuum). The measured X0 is 4089.0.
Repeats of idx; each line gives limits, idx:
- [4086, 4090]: 20.7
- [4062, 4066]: 20.3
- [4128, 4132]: 18.8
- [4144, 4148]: 18.9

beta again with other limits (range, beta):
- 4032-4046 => 5.863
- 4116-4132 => 5.955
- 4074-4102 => 5.507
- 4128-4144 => 5.245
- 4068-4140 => 5.955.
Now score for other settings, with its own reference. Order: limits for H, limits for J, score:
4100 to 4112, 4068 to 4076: -0.57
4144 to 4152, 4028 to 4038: 0.59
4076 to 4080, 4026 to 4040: -0.17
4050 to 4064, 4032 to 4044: -0.23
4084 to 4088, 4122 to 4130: -0.37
